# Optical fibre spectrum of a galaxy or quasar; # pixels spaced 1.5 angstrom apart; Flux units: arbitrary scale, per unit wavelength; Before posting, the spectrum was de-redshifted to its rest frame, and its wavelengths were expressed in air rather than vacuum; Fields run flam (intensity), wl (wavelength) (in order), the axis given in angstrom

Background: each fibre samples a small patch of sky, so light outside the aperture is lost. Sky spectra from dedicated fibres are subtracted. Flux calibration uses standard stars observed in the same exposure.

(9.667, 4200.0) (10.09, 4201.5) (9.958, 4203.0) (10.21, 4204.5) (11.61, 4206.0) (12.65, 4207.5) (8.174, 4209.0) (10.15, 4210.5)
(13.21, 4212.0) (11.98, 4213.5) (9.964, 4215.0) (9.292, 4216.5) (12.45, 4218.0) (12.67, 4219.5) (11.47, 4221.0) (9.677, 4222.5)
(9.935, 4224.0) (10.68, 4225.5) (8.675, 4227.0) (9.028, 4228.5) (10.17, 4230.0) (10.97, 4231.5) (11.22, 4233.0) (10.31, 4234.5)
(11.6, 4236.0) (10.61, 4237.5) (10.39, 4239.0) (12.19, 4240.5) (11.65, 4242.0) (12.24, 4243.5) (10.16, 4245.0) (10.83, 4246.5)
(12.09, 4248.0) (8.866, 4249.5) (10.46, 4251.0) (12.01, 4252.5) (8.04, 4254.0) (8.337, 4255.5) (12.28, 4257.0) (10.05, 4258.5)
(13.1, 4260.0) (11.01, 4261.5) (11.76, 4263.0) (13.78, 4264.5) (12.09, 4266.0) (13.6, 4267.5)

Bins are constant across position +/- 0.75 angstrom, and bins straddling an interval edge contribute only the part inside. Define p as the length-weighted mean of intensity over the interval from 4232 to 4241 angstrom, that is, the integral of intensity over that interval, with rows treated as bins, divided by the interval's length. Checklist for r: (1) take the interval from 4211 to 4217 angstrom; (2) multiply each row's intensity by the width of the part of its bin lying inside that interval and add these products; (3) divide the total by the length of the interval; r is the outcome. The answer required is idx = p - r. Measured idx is -0.1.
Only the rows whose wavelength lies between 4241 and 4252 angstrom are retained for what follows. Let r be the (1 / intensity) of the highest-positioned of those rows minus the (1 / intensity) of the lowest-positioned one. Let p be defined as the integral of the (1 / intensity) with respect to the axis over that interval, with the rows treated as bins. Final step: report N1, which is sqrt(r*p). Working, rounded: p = 1.02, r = 0.010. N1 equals 0.100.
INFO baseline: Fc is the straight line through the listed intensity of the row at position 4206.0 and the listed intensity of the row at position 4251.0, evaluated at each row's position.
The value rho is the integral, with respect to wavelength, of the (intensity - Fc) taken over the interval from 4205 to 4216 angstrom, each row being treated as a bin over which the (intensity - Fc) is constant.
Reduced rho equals -5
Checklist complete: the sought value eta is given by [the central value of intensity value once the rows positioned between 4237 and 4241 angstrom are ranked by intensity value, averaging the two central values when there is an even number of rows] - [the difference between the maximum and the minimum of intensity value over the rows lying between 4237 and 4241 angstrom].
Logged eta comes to 8.8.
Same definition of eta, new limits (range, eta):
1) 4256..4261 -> 9.2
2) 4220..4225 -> 8.1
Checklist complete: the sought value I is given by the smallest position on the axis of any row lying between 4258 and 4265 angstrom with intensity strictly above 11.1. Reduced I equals 4260.0 angstrom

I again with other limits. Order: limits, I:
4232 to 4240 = 4233.0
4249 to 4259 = 4252.5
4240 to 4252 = 4240.5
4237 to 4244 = 4240.5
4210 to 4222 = 4212.0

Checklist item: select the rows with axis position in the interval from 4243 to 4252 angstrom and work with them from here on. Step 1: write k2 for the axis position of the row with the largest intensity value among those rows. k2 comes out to 4243.5 angstrom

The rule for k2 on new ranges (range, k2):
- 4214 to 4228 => 4219.5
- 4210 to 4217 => 4212.0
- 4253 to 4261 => 4260.0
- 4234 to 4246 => 4243.5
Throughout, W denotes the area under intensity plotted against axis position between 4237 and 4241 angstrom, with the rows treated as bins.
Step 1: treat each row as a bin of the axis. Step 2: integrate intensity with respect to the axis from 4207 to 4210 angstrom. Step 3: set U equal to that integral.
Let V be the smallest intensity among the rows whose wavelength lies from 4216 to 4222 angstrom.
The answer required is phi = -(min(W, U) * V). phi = -284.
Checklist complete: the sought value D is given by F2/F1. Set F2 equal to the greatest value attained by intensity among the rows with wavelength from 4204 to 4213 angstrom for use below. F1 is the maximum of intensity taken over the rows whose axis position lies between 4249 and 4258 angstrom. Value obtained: 1.08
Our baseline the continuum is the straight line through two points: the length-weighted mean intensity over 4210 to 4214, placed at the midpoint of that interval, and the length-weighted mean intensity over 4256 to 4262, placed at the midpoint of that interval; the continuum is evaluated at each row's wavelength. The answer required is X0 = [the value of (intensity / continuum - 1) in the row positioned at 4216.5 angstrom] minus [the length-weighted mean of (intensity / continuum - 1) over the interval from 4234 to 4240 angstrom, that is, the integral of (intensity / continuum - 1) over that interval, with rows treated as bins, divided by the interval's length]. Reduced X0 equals -0.14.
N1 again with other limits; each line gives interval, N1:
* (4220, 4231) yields 0.111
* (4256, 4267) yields 0.035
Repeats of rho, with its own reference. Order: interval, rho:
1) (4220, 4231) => -12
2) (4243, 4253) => 4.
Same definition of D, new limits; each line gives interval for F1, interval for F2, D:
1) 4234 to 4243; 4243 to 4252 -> 1.00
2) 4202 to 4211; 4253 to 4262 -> 1.04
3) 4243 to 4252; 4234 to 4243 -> 1.00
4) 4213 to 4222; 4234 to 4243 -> 0.96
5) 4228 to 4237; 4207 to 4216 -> 1.14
